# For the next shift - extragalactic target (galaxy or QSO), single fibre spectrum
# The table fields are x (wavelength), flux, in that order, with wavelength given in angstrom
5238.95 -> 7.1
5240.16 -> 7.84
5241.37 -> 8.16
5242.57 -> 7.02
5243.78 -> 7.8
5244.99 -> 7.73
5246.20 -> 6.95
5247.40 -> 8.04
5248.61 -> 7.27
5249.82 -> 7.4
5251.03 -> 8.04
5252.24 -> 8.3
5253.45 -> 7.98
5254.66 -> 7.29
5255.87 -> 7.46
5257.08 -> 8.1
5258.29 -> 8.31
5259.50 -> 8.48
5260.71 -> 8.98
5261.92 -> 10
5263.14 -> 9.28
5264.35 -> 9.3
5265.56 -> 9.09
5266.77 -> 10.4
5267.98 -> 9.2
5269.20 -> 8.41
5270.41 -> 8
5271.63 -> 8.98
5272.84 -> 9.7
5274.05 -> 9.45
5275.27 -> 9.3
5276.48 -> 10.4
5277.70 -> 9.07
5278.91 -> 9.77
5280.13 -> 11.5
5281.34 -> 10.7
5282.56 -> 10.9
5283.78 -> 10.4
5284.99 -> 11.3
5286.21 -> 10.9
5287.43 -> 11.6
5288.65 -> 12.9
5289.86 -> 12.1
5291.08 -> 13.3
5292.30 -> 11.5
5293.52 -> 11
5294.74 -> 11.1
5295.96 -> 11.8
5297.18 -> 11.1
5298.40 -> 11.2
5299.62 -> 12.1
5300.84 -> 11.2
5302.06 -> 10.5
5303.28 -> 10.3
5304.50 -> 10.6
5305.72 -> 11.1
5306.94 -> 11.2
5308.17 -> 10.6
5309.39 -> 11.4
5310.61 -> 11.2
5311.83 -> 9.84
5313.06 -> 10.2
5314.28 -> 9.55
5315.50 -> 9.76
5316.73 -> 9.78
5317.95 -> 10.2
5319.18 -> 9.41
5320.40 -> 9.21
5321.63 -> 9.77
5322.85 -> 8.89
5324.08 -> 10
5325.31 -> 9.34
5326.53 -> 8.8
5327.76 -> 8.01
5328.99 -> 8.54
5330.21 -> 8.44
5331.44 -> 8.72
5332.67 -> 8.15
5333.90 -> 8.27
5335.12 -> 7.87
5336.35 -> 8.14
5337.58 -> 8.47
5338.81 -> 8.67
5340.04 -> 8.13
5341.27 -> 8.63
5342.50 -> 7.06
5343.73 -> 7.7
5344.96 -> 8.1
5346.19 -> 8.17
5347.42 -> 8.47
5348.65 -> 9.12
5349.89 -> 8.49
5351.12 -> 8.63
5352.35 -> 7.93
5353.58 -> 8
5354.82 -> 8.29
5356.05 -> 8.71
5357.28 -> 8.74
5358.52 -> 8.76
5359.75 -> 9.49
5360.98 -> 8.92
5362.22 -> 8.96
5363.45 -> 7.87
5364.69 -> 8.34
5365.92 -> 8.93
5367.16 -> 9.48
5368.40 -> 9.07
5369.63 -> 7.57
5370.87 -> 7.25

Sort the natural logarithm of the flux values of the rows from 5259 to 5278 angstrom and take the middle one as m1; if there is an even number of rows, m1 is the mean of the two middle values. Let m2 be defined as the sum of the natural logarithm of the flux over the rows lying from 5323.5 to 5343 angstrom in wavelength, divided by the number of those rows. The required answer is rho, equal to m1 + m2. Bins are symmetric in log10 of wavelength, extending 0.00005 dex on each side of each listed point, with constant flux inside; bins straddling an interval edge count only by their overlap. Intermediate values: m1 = 2.22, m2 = 2.13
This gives 4.36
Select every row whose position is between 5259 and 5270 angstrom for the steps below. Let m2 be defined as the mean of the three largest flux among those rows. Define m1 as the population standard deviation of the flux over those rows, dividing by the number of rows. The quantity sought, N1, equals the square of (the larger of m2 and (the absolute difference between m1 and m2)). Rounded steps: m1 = 0.60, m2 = 9.9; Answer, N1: 98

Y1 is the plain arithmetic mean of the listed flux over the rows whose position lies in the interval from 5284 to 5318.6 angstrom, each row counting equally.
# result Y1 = 11.0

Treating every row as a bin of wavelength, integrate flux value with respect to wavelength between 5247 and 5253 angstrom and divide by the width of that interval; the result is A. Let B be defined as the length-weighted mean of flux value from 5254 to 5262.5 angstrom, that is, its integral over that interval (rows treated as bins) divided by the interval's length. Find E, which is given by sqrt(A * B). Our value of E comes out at 8.1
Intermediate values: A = 7.8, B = 8.4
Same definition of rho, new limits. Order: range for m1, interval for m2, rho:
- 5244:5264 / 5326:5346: 4.19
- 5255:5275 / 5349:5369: 4.36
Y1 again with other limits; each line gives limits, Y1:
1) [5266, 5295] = 10.5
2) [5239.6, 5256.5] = 7.7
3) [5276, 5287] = 10.5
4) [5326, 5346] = 8.2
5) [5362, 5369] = 8.8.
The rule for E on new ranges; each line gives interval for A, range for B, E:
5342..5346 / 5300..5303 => 9.2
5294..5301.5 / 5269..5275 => 10.1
